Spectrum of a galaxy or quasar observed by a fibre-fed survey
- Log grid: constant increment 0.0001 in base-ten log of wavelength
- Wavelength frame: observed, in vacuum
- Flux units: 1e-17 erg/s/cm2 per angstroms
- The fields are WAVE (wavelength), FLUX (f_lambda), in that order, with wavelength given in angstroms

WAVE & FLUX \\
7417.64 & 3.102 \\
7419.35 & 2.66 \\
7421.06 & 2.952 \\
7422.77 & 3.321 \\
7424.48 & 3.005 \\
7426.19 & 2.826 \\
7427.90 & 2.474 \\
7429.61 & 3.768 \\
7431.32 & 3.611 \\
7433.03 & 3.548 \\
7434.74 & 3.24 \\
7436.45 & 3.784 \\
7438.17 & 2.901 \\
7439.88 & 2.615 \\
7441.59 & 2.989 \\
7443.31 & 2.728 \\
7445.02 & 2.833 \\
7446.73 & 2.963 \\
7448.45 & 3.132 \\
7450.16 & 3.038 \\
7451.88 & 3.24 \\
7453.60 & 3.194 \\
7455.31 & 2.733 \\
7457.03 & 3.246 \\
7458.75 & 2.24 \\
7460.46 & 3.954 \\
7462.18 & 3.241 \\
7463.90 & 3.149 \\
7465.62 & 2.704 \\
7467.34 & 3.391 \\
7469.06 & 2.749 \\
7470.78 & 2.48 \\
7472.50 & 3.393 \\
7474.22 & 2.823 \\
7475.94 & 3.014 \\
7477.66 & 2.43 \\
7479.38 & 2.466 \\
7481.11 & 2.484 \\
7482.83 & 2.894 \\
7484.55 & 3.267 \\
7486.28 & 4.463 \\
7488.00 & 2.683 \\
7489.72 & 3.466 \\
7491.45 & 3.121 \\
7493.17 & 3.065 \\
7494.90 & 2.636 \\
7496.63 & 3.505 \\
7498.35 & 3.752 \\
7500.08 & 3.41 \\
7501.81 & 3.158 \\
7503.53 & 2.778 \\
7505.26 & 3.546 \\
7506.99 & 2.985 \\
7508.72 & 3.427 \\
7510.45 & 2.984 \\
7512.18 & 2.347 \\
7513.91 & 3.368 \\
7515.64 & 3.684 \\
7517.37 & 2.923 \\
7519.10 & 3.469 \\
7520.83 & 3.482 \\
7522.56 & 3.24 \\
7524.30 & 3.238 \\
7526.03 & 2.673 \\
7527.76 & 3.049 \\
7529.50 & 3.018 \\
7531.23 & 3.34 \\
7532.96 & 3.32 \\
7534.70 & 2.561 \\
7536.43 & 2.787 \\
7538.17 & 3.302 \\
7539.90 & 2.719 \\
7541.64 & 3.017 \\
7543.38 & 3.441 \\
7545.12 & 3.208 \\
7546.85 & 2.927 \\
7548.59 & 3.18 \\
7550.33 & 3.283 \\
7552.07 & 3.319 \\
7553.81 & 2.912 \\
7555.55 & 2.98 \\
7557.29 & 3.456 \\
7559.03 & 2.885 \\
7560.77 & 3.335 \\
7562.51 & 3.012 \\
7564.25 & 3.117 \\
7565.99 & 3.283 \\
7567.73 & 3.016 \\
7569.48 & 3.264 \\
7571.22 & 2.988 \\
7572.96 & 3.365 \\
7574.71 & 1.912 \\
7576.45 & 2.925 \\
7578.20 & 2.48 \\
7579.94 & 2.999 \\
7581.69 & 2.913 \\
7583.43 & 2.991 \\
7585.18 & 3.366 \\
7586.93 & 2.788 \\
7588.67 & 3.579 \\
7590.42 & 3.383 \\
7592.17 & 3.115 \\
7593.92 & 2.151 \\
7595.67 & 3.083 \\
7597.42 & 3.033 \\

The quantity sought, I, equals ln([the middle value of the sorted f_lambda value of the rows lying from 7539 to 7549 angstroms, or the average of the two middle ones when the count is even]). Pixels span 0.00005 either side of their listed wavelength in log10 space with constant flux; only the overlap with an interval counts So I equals 1.13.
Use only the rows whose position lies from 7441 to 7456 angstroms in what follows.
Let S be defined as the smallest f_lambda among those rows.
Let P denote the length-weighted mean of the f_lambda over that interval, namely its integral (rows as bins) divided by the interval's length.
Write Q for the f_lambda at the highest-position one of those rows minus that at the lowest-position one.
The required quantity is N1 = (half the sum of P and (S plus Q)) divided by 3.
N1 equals 0.91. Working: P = 2.99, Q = -0.3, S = 2.728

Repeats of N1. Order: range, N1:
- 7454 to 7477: 0.92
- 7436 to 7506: 0.84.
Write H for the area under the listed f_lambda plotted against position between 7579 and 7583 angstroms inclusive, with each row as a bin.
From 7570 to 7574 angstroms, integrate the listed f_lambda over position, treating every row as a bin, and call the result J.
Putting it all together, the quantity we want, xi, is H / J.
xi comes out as 0.94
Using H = 11.8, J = 12.5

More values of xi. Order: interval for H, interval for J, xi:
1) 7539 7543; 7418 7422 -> 1.03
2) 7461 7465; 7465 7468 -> 1.41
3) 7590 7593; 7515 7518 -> 0.98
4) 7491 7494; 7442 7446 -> 0.83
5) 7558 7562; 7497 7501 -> 0.87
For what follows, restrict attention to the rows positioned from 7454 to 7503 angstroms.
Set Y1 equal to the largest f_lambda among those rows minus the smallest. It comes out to 2.2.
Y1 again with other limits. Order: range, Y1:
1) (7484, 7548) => 2.1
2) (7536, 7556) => 0.7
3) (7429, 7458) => 1.2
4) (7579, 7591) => 0.8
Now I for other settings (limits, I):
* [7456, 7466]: 1.16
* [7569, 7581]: 1.09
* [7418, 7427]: 1.08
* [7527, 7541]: 1.11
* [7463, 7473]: 1.08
